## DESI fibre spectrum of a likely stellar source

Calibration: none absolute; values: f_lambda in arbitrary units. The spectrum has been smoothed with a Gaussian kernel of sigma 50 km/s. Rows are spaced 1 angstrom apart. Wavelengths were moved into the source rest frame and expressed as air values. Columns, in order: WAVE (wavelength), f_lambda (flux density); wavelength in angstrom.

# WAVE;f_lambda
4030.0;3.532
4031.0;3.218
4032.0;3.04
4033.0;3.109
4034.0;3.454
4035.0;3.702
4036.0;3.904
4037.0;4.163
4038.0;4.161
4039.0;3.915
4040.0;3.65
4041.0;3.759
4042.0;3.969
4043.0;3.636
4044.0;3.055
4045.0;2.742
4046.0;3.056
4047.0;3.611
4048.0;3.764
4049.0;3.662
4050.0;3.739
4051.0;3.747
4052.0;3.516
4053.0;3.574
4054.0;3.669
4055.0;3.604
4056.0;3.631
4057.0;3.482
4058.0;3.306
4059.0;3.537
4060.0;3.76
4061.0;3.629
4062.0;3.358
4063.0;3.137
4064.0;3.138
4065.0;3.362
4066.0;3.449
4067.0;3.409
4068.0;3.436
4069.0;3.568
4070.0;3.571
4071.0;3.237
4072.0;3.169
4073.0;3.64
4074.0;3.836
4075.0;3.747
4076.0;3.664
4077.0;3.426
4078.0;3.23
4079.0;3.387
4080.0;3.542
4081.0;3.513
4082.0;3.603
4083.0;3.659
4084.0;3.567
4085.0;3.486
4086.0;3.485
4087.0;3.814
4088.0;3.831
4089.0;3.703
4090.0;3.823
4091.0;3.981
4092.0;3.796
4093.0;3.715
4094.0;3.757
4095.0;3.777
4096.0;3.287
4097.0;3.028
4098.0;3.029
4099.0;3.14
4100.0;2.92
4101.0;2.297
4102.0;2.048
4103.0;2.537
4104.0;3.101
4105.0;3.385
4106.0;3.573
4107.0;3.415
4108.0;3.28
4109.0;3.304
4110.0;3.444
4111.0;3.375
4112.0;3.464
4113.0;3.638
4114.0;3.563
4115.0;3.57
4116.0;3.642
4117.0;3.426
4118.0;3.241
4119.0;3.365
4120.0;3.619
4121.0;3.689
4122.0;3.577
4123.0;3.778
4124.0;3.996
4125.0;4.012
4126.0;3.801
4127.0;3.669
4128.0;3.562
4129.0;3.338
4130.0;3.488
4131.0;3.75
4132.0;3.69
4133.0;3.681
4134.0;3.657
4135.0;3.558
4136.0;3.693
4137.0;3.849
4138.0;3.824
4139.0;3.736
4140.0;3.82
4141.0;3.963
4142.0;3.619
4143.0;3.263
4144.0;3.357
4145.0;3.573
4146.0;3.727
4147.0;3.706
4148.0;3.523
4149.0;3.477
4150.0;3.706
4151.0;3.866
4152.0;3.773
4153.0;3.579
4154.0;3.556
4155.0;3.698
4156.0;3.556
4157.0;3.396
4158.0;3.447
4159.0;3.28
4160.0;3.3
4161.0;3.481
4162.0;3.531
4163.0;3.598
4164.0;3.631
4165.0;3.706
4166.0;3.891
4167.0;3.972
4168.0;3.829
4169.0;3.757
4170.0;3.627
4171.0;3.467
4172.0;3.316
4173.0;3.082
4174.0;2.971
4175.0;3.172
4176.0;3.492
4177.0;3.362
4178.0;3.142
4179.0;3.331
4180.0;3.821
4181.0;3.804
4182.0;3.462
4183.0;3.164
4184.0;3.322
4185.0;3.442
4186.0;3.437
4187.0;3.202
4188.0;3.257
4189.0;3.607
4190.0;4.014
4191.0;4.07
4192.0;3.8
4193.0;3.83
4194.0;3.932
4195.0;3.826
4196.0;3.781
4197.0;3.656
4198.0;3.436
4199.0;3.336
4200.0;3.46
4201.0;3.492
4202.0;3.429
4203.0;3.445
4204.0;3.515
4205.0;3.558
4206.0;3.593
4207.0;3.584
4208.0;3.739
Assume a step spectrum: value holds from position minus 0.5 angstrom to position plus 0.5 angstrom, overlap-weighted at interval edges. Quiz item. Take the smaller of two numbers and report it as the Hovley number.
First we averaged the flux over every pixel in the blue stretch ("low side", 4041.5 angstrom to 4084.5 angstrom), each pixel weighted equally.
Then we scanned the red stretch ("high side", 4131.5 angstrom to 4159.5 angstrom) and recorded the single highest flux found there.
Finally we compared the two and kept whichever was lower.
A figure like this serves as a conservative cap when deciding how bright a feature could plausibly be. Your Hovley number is 3.50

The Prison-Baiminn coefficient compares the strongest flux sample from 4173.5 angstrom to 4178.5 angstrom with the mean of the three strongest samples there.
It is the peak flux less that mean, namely 0.15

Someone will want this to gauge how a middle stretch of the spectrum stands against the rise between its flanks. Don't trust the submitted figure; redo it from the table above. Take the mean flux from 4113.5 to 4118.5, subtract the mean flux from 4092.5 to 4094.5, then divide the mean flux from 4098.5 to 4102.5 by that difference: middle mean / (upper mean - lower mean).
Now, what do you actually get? -11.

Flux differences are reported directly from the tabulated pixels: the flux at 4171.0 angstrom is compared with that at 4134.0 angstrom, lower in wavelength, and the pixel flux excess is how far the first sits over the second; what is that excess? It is -0.2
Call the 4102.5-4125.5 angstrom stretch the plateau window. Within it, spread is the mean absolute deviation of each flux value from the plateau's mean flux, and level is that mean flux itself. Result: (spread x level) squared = 0.53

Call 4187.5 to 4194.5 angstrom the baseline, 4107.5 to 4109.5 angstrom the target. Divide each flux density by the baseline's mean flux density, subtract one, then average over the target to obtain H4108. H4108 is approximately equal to -0.13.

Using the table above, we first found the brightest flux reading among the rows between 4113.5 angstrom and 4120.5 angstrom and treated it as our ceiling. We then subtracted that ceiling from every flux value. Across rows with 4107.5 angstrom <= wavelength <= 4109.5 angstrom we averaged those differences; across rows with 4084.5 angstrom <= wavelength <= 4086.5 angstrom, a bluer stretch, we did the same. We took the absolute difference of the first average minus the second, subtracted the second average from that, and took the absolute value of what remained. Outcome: 0.35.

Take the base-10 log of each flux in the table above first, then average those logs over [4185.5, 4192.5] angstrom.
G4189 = 0.558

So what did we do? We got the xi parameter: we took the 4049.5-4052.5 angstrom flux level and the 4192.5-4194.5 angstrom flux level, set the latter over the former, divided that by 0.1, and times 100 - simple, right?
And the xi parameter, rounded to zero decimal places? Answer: 1058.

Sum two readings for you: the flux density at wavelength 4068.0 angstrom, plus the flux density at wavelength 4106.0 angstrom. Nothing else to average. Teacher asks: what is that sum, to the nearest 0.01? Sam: 7.01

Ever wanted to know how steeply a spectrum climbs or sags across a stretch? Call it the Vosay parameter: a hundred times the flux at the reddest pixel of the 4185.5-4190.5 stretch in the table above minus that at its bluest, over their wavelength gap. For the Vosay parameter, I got 14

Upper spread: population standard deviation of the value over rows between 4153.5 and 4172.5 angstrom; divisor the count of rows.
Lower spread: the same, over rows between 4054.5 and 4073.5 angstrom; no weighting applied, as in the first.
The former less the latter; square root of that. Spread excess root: 0.11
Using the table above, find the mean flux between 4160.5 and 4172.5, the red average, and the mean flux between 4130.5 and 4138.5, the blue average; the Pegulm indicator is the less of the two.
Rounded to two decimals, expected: 3.65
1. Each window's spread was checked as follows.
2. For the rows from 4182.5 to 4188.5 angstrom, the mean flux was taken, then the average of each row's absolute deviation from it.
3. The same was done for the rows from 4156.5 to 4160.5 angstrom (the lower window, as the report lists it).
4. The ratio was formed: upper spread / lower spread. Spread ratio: 1.5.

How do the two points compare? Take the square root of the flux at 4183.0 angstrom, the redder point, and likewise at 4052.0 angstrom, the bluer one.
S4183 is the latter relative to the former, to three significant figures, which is 1.05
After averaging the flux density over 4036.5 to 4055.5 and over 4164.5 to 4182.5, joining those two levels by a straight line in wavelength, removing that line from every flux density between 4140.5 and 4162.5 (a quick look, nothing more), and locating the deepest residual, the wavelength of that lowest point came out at 4143.0 angstrom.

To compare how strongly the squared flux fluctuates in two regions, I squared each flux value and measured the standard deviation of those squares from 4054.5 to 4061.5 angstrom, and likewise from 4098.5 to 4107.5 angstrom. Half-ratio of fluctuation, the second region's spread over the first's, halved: 1.5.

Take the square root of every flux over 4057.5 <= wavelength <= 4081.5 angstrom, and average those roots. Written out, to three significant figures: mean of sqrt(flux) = 1.86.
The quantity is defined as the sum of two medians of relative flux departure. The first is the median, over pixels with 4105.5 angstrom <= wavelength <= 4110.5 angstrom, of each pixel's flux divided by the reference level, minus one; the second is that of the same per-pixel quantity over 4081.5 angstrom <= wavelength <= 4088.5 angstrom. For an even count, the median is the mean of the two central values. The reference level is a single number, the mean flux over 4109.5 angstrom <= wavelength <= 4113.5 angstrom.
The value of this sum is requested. 0.017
